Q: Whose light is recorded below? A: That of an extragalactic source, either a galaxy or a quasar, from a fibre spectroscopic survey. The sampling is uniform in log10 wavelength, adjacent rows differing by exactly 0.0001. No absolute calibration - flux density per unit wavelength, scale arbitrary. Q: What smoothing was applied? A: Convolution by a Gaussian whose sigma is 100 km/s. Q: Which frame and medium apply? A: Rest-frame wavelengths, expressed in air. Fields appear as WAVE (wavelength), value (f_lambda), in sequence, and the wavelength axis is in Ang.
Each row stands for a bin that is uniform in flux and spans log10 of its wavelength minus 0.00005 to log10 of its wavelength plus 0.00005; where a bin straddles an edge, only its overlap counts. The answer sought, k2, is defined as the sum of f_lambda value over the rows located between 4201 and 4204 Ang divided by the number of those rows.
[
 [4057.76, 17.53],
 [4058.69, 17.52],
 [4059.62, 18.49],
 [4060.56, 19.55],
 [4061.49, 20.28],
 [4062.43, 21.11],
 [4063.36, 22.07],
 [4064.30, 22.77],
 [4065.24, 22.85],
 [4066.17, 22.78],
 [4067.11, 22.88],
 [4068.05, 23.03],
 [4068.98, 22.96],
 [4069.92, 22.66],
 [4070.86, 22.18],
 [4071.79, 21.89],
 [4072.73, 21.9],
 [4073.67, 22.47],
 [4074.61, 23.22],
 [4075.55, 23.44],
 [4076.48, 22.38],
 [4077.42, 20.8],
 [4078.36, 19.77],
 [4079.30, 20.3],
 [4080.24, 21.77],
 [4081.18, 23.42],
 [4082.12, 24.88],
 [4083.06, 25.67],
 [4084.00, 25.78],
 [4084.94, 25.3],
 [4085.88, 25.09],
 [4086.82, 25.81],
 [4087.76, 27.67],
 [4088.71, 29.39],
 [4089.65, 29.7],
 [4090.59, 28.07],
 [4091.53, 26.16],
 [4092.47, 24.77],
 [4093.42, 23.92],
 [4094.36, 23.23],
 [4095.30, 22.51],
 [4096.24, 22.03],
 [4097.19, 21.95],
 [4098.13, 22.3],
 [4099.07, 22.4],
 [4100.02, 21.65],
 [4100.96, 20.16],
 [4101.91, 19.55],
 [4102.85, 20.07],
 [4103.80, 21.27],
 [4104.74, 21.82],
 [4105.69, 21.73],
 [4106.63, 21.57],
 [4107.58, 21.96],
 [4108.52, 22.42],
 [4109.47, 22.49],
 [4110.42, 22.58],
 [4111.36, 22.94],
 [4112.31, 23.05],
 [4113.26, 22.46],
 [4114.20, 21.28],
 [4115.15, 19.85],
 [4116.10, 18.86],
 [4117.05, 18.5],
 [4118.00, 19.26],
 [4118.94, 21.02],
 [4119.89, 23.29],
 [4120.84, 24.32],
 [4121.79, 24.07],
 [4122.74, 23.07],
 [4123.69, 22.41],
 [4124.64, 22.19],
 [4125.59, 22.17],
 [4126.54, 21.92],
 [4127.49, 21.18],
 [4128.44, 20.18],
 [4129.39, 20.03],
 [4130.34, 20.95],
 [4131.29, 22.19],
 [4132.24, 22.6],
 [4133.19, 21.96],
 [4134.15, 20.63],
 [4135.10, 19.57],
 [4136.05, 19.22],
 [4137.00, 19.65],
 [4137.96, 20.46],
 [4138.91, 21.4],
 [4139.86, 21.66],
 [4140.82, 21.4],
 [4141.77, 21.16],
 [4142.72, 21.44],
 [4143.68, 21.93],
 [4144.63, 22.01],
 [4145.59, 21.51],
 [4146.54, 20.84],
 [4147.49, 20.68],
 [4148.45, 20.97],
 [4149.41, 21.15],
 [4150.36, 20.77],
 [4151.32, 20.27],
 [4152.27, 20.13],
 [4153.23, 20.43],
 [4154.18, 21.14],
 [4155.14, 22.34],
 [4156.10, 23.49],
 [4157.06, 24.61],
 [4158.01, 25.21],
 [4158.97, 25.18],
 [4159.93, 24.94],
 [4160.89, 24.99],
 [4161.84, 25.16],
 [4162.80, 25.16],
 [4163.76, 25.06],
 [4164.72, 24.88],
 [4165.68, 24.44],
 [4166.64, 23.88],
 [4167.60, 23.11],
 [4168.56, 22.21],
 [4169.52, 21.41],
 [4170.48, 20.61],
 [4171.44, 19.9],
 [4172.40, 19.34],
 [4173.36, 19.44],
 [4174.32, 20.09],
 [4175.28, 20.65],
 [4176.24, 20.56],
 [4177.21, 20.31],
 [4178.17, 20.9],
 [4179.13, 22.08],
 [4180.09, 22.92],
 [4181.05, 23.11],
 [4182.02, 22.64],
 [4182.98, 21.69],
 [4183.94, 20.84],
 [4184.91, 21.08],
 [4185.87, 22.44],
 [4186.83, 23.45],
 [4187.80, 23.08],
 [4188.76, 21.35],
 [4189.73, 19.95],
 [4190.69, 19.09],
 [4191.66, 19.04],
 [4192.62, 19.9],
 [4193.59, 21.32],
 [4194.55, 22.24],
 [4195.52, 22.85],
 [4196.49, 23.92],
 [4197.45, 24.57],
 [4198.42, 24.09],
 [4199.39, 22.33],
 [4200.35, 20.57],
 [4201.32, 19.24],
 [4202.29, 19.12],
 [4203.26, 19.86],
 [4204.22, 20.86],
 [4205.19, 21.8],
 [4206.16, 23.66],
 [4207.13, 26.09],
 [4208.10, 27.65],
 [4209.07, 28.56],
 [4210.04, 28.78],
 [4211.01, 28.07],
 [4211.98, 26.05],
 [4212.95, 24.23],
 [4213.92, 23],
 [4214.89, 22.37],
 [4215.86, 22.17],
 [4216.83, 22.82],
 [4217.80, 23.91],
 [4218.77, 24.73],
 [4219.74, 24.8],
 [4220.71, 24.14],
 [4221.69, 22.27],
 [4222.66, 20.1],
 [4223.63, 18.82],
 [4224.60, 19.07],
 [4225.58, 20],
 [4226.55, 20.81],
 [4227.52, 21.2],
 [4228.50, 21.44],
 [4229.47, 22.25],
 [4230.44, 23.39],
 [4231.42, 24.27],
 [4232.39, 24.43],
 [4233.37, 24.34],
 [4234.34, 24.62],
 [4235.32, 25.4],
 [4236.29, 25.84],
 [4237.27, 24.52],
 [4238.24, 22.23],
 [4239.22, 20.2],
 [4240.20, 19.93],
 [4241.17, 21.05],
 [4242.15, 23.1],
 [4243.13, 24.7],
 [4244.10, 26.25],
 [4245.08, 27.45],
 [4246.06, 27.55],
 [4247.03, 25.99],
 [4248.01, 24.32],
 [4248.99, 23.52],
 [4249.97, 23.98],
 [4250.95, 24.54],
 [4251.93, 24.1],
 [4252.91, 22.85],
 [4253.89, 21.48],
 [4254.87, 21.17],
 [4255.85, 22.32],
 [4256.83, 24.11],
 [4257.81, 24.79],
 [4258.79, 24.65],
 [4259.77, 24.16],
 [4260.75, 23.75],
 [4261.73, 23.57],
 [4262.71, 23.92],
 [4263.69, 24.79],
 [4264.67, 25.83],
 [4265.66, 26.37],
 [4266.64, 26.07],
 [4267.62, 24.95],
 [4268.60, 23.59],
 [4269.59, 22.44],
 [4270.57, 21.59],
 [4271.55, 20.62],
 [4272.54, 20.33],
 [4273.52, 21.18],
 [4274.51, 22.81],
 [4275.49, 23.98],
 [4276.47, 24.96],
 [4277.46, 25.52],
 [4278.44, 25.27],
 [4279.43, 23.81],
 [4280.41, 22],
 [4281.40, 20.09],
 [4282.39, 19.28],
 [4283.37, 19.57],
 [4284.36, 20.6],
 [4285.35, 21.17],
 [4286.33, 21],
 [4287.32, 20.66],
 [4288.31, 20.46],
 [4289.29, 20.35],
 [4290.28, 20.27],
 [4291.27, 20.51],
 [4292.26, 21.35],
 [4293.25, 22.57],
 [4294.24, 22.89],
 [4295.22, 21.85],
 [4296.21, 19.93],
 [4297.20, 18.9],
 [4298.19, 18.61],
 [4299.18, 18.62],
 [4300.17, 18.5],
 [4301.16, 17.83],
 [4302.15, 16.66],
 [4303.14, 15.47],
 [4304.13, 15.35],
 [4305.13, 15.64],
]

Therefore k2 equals 19.4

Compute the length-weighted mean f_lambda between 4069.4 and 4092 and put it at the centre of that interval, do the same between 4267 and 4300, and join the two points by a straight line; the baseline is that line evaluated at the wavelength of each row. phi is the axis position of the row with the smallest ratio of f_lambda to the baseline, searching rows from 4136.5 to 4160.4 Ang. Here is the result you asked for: 4137.00 Ang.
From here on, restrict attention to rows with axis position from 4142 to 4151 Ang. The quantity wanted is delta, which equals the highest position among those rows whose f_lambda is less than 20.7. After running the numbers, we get 4147.49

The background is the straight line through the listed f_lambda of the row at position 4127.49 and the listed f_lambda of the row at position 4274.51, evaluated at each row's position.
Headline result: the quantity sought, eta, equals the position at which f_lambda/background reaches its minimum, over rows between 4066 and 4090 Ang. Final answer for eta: 4078.36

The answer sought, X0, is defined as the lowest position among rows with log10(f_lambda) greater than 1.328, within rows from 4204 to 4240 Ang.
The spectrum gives 4205.19 Ang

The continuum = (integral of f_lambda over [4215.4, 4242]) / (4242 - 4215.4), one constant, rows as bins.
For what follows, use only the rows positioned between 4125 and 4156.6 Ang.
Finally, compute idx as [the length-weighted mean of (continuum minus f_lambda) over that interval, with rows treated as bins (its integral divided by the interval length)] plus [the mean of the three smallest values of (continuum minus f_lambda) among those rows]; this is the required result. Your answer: 1.2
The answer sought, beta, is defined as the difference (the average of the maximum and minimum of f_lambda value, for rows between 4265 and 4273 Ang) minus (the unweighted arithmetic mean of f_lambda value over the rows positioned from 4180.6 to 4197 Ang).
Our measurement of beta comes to 2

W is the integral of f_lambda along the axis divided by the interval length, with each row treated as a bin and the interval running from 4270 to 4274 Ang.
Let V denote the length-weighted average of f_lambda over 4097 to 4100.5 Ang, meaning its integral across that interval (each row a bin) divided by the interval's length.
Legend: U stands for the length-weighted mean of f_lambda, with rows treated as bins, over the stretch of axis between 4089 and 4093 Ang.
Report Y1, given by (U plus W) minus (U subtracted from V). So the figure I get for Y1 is 53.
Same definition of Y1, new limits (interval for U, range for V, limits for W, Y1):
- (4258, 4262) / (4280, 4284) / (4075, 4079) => 50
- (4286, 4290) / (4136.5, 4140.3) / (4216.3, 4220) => 44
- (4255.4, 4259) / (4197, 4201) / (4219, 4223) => 48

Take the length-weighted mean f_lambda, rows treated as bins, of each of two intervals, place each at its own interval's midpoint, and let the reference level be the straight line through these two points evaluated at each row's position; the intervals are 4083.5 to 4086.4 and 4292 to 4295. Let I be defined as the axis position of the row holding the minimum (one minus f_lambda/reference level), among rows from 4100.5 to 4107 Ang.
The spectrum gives 4104.74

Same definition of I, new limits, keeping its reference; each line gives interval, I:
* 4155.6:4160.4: 4158.01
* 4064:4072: 4068.05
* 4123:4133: 4132.24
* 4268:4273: 4268.60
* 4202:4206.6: 4206.16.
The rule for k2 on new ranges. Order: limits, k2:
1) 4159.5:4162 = 25.0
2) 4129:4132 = 21.1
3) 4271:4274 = 20.7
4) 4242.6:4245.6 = 26.1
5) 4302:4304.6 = 15.8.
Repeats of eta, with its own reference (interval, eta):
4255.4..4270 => 4269.59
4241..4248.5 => 4241.17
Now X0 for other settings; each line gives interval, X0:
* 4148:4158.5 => 4155.14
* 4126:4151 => 4126.54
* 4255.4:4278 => 4255.85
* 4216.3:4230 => 4216.83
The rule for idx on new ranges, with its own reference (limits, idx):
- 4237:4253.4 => -5.9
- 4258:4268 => -5.8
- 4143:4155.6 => 1.9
